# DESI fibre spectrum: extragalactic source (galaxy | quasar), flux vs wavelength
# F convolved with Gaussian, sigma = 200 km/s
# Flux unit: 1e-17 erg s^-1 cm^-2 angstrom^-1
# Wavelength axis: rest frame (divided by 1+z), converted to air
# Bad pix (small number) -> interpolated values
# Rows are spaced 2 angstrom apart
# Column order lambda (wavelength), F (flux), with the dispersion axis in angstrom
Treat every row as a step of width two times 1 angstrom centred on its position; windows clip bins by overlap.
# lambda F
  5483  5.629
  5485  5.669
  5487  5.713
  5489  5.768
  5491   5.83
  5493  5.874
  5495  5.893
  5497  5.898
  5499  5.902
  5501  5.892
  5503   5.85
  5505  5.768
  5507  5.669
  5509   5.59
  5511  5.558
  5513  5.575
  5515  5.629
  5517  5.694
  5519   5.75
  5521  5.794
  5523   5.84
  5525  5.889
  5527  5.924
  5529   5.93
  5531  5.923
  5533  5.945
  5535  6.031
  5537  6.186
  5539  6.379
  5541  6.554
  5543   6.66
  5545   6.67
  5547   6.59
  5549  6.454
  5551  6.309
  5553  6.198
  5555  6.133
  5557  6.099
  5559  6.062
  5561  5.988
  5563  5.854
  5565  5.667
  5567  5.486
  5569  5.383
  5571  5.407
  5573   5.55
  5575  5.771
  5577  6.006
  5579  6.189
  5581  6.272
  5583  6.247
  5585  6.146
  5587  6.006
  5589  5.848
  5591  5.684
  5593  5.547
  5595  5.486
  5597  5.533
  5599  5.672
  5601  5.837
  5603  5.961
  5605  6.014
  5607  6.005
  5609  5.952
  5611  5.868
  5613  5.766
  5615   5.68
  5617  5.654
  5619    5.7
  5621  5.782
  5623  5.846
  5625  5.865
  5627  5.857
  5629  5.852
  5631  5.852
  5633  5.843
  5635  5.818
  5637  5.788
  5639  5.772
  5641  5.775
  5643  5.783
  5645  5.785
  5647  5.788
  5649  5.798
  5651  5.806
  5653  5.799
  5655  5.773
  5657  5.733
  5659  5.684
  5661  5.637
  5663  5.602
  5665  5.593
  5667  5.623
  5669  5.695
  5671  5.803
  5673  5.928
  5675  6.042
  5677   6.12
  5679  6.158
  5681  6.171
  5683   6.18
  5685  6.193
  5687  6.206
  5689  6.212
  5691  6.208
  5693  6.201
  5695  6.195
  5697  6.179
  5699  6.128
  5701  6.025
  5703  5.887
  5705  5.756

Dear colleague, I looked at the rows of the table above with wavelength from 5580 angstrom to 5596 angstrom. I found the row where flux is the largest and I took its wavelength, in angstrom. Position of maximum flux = 5581 angstrom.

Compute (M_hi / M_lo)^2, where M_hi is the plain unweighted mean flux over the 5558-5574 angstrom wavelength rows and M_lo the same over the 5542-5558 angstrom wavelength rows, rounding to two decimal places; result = 0.79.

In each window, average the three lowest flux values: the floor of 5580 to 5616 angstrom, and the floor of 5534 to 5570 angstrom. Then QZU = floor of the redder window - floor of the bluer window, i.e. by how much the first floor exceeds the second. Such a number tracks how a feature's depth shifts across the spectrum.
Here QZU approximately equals 0.01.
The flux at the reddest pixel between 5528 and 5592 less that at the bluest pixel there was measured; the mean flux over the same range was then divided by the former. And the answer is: -25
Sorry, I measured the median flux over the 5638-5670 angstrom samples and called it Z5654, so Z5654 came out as 5.77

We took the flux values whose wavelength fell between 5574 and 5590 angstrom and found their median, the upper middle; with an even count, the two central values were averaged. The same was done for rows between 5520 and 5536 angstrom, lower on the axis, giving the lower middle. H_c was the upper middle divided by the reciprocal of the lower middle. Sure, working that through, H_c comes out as 36.0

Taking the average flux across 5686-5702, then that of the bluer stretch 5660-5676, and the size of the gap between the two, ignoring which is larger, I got 0.43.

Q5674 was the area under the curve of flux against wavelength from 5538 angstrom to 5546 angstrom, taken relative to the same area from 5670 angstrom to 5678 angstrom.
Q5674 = 1.10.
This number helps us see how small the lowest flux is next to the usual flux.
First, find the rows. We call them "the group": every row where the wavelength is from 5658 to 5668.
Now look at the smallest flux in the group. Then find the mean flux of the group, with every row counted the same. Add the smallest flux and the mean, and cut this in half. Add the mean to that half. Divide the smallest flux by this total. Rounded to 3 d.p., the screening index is 0.498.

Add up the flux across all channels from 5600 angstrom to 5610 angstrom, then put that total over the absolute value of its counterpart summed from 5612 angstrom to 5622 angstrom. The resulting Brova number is 1.0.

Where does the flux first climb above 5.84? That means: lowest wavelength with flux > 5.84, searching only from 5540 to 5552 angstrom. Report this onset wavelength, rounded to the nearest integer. 5541 angstrom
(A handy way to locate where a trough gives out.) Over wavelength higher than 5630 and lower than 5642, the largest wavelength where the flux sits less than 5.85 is 5641 angstrom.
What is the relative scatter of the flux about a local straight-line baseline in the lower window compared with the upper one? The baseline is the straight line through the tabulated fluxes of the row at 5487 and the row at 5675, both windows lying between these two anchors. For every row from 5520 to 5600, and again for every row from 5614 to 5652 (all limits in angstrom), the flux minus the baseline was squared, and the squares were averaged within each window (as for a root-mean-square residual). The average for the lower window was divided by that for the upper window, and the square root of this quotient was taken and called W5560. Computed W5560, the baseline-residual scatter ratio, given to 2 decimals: 2.09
